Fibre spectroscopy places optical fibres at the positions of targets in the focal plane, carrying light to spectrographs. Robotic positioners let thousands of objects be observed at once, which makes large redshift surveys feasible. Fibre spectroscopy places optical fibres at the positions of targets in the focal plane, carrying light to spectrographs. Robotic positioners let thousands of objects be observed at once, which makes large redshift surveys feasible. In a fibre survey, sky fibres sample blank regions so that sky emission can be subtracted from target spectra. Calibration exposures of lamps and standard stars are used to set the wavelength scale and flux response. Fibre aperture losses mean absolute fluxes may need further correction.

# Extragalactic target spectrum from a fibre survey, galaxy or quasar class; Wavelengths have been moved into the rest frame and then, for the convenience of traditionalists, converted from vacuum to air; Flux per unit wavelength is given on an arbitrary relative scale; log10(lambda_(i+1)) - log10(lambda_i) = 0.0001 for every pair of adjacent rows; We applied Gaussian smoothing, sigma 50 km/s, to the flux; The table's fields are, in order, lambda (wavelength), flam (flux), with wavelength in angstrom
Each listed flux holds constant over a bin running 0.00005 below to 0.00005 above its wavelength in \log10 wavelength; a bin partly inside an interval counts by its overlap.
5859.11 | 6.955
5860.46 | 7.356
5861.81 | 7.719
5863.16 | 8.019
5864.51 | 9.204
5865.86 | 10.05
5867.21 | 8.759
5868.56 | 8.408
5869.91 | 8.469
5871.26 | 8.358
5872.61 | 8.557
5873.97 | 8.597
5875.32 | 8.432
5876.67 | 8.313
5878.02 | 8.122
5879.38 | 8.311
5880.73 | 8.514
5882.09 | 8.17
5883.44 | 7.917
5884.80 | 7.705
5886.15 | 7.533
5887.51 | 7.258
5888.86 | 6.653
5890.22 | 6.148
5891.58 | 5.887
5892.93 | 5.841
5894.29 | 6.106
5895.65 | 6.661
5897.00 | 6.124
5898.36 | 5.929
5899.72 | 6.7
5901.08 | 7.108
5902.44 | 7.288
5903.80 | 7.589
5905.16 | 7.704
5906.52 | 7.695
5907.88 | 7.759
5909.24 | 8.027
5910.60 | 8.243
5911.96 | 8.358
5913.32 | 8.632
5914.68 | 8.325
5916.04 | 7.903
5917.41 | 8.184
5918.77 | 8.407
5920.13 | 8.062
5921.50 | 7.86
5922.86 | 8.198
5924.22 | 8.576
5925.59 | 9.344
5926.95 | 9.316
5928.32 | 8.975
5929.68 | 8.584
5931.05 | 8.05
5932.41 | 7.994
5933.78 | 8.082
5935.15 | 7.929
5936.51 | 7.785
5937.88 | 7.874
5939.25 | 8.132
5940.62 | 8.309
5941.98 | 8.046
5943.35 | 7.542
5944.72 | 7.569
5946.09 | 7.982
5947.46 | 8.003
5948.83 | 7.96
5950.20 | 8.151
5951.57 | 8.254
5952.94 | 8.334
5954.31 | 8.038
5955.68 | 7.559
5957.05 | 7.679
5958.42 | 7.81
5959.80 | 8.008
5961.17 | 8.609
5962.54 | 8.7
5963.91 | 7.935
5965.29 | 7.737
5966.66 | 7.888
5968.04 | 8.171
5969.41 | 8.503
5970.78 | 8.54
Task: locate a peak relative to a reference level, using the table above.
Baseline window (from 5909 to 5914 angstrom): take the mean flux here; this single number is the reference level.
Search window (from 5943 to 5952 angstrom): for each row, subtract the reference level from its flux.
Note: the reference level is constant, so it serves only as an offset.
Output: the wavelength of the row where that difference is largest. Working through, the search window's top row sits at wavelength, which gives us 5951.57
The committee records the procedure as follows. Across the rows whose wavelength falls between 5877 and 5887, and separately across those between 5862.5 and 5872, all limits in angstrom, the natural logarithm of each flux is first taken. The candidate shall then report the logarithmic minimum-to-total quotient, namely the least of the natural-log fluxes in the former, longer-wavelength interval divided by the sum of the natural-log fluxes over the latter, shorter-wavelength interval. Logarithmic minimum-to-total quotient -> 0.133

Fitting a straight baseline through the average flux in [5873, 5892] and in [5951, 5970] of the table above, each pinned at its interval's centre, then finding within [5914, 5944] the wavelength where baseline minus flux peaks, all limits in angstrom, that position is 5943.35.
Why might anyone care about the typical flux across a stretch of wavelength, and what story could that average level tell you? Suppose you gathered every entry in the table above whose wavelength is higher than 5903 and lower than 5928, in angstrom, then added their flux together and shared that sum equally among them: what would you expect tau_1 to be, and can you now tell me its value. 8.2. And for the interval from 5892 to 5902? 6.4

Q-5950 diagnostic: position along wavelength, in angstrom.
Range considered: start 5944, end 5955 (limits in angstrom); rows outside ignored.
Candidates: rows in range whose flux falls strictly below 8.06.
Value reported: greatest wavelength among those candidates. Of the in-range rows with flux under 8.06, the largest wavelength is 5954.31 angstrom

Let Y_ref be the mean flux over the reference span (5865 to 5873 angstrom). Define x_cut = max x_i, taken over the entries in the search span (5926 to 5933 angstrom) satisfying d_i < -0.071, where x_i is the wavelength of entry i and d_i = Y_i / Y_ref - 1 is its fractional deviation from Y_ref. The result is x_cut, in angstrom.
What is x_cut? 5932.41 angstrom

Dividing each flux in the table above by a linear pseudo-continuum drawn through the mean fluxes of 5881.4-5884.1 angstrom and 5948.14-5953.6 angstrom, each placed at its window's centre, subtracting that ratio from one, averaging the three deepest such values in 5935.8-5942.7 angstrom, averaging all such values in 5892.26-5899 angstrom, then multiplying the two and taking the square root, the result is 0.086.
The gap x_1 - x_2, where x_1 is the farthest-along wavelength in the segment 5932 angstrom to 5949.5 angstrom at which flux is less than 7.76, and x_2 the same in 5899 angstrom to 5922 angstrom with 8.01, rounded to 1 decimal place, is 23.2 angstrom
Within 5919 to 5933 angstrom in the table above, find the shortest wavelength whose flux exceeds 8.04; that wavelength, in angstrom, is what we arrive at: 5920.13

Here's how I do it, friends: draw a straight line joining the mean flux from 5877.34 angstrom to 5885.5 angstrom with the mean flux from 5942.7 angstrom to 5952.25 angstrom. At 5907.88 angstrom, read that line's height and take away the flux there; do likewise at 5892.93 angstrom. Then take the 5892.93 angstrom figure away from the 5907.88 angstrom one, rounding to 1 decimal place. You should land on -2.0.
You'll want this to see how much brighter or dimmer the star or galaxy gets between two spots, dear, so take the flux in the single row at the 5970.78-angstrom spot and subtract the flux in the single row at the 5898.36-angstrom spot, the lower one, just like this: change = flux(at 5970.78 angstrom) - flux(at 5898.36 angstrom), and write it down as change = 2.6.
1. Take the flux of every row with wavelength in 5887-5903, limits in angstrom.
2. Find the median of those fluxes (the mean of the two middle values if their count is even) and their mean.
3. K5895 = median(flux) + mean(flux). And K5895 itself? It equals 12.9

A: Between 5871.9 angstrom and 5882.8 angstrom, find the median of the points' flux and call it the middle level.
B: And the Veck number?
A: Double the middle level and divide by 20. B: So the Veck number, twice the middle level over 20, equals 0.84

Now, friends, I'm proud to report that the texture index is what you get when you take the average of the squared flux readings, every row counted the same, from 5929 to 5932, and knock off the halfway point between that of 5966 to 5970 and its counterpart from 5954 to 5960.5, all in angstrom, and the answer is 5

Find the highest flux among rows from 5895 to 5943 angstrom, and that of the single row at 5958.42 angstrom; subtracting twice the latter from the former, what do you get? -6.3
